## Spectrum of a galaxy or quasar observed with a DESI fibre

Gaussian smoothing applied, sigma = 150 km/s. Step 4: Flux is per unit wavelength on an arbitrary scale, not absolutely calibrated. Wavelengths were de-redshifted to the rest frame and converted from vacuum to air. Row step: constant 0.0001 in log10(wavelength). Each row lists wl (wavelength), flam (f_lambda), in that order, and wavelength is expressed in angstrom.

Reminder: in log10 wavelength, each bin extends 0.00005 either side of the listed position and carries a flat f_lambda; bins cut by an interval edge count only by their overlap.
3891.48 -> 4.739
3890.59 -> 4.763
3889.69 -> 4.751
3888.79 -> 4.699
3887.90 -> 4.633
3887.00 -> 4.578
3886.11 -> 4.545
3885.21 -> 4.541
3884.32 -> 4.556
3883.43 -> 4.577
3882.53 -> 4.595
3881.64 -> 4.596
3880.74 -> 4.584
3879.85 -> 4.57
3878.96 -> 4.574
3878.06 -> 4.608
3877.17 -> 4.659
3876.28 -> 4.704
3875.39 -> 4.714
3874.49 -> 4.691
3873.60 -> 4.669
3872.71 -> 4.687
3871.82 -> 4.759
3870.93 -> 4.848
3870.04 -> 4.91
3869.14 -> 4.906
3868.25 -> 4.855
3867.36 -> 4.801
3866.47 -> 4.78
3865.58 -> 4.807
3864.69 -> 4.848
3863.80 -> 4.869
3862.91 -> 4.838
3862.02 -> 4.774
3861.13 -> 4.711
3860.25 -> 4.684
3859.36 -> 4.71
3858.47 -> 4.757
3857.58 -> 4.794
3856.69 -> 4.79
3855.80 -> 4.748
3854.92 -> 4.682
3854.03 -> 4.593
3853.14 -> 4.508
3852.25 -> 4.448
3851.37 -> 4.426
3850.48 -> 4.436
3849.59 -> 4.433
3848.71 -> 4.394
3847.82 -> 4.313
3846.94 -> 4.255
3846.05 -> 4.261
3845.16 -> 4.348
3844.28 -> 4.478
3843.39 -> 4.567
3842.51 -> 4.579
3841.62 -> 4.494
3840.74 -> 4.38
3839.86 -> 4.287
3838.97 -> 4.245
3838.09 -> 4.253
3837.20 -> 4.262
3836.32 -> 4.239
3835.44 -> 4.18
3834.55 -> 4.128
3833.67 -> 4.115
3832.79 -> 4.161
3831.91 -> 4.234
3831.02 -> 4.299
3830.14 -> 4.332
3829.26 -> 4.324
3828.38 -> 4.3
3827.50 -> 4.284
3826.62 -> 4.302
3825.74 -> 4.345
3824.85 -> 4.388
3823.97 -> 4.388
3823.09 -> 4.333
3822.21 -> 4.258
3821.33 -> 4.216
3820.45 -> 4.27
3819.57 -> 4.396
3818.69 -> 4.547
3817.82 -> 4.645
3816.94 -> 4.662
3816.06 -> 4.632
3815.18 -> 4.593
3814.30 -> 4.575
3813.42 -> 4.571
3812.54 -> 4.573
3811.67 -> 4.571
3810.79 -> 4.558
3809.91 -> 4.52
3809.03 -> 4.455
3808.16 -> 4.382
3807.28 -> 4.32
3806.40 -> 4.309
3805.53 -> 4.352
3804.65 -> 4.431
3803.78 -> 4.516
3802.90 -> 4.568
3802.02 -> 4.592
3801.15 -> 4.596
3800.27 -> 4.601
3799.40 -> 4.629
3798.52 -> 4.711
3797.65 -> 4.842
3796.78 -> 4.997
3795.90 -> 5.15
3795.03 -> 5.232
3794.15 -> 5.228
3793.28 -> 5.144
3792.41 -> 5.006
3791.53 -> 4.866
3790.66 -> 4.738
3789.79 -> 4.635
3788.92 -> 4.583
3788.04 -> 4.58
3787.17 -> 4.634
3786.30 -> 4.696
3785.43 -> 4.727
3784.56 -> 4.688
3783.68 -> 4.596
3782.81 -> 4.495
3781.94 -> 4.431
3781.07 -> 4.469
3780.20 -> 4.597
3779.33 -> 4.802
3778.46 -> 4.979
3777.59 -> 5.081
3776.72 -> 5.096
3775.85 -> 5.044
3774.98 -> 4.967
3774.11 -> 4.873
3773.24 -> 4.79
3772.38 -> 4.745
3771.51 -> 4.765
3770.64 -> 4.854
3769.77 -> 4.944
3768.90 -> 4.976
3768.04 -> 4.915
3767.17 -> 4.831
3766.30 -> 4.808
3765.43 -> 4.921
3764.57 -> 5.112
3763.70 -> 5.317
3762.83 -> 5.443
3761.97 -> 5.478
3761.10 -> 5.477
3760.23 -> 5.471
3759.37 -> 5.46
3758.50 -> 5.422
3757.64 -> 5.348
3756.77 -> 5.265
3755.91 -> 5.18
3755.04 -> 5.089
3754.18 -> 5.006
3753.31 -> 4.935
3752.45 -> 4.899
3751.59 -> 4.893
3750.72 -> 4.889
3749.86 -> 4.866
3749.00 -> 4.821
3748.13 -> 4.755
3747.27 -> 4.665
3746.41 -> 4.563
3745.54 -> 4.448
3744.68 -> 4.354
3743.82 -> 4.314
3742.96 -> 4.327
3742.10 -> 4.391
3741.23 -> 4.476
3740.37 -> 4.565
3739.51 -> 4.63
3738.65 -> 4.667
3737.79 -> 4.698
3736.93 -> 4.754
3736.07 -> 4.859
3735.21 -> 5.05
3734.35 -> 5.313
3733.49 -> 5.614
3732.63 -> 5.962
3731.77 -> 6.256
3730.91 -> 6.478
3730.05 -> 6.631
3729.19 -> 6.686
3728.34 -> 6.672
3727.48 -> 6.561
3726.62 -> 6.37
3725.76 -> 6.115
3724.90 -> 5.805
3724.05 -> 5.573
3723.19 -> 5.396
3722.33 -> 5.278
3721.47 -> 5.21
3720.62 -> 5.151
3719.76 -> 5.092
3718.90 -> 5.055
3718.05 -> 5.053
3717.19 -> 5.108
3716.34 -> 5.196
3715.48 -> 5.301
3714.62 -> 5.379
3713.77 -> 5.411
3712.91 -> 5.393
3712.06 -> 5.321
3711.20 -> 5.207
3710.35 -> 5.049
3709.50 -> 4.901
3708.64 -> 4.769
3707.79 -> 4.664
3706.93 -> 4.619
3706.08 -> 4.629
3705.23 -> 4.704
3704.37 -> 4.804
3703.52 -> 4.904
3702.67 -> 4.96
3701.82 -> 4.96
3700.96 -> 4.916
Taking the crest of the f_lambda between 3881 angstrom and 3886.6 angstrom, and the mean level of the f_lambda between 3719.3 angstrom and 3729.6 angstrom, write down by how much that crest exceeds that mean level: -1.2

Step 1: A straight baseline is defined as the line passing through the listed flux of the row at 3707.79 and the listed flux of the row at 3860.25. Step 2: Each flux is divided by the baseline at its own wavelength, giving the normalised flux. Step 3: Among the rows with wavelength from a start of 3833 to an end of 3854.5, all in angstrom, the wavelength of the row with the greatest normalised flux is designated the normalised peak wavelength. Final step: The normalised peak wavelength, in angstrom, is 3854.03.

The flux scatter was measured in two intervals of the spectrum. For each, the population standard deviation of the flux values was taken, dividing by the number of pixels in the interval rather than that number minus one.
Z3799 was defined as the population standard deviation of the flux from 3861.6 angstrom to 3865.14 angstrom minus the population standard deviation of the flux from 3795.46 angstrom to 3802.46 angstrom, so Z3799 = -0.163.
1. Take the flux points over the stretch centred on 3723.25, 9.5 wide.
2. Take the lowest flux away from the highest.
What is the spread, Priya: 1.5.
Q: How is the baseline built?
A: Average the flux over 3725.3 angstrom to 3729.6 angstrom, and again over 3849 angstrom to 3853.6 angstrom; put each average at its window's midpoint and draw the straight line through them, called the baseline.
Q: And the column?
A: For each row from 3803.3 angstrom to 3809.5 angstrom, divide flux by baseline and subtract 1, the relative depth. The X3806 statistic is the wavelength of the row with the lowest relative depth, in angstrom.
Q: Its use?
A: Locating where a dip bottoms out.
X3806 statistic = 3806.40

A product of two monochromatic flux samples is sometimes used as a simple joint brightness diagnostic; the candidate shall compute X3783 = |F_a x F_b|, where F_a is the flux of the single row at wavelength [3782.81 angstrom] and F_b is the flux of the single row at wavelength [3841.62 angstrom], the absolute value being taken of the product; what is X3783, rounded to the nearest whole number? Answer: 20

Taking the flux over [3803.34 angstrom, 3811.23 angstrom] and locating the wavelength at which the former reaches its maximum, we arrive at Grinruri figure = 3810.79 angstrom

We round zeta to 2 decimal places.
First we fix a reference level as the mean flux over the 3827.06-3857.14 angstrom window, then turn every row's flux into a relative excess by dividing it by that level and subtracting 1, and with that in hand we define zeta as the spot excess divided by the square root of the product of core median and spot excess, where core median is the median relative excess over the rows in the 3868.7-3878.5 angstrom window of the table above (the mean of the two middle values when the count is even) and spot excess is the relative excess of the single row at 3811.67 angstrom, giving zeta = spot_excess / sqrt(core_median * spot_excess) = 0.77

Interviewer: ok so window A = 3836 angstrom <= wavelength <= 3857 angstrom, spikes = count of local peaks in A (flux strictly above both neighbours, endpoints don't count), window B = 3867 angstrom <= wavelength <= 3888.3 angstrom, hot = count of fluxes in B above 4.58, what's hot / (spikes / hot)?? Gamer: 96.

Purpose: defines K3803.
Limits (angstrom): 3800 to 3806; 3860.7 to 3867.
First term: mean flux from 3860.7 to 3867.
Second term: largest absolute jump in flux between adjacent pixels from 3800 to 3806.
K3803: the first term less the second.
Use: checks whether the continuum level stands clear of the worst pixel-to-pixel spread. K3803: 4.7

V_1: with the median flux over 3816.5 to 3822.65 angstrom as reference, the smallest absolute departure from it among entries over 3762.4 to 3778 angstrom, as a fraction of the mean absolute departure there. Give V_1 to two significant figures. 0.61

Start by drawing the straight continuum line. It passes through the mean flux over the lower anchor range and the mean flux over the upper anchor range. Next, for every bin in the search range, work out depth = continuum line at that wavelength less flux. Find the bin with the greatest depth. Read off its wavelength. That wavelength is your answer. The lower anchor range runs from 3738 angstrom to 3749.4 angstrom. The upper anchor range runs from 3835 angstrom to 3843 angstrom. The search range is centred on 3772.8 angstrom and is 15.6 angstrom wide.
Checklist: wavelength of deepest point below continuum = 3780.20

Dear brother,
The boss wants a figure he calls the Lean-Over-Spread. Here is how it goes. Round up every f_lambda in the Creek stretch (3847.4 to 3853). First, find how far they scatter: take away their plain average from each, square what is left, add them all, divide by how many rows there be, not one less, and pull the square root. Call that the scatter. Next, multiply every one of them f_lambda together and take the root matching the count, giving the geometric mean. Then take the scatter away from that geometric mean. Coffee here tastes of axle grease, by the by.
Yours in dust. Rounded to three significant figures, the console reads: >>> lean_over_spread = 4.36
